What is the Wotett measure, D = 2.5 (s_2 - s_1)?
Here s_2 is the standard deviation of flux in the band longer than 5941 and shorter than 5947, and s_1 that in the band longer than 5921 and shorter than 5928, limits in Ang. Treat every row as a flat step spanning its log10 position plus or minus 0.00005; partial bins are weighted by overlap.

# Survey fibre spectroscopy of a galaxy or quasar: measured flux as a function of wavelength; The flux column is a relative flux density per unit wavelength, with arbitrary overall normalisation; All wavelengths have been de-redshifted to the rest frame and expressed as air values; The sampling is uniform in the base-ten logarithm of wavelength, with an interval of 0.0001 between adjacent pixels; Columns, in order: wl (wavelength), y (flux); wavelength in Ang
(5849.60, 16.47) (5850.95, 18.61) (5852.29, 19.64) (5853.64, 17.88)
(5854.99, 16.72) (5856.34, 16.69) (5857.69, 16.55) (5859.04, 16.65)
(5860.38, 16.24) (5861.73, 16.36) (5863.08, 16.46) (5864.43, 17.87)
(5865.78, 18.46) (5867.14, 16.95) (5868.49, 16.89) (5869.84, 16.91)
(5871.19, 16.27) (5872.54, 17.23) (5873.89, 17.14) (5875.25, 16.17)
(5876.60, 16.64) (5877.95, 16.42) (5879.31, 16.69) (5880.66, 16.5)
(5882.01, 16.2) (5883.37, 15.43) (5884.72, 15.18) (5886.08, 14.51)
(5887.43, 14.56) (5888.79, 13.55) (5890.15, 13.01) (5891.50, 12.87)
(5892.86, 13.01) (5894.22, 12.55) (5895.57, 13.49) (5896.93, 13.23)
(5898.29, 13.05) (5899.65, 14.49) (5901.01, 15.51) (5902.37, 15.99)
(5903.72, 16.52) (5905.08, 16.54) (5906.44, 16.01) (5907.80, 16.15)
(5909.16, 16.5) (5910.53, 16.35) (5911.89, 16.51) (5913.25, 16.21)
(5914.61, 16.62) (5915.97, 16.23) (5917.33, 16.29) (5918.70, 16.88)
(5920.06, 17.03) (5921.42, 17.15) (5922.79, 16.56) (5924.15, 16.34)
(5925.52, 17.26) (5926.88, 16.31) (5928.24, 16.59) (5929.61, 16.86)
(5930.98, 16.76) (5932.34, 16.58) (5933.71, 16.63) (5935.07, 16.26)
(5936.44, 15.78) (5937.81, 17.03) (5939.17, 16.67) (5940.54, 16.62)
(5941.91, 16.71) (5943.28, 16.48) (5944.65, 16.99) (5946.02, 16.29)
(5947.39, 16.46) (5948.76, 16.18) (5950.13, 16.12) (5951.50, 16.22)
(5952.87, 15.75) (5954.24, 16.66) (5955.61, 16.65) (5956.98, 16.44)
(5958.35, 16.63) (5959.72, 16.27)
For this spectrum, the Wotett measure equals -0.4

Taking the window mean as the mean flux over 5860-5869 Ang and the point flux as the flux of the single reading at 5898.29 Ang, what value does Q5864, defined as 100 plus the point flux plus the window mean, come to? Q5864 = 130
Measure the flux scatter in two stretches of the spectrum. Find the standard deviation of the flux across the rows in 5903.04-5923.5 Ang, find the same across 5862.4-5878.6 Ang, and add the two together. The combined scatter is 1.0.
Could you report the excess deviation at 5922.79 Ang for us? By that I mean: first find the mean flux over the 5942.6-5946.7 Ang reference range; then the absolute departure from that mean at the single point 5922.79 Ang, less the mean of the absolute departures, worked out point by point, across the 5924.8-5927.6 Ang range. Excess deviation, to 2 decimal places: -0.45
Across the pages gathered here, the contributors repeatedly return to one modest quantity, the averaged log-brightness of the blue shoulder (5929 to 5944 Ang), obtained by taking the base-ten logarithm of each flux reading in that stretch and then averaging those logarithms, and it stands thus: 1.22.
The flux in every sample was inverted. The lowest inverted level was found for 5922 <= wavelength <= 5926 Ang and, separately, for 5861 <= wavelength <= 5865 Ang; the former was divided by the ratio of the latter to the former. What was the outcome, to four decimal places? 0.0600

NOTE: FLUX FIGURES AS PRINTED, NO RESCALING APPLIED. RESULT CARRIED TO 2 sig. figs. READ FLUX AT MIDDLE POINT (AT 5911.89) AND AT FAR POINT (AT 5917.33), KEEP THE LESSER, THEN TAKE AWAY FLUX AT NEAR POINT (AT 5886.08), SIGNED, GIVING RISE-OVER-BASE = 1.8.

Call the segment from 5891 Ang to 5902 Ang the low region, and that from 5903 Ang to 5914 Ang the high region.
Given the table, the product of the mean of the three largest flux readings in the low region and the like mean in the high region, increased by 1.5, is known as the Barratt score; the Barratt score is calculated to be 241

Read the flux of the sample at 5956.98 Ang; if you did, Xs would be 16.44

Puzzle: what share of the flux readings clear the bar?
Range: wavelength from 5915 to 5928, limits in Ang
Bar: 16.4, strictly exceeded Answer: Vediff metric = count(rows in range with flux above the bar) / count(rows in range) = 0.56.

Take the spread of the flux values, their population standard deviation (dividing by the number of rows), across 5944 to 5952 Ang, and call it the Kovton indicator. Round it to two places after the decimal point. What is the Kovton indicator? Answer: 0.29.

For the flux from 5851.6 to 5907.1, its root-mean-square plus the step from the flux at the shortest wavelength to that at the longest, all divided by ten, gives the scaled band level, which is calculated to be 1.23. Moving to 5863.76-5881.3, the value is 1.56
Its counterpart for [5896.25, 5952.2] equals 1.93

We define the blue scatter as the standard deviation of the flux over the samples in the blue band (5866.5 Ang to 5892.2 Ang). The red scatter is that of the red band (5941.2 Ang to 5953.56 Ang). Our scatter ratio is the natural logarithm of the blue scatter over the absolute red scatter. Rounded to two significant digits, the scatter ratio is 1.4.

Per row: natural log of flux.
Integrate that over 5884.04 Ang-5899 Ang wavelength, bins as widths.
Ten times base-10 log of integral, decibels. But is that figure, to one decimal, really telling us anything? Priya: 15.9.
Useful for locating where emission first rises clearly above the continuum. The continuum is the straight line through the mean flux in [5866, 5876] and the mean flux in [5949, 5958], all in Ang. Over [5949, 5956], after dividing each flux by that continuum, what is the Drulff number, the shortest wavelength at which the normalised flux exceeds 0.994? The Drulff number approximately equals 5954.24 Ang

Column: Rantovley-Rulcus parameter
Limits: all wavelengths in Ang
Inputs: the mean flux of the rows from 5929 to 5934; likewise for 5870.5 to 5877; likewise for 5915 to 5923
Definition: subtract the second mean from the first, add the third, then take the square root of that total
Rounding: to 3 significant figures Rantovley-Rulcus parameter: 4.09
